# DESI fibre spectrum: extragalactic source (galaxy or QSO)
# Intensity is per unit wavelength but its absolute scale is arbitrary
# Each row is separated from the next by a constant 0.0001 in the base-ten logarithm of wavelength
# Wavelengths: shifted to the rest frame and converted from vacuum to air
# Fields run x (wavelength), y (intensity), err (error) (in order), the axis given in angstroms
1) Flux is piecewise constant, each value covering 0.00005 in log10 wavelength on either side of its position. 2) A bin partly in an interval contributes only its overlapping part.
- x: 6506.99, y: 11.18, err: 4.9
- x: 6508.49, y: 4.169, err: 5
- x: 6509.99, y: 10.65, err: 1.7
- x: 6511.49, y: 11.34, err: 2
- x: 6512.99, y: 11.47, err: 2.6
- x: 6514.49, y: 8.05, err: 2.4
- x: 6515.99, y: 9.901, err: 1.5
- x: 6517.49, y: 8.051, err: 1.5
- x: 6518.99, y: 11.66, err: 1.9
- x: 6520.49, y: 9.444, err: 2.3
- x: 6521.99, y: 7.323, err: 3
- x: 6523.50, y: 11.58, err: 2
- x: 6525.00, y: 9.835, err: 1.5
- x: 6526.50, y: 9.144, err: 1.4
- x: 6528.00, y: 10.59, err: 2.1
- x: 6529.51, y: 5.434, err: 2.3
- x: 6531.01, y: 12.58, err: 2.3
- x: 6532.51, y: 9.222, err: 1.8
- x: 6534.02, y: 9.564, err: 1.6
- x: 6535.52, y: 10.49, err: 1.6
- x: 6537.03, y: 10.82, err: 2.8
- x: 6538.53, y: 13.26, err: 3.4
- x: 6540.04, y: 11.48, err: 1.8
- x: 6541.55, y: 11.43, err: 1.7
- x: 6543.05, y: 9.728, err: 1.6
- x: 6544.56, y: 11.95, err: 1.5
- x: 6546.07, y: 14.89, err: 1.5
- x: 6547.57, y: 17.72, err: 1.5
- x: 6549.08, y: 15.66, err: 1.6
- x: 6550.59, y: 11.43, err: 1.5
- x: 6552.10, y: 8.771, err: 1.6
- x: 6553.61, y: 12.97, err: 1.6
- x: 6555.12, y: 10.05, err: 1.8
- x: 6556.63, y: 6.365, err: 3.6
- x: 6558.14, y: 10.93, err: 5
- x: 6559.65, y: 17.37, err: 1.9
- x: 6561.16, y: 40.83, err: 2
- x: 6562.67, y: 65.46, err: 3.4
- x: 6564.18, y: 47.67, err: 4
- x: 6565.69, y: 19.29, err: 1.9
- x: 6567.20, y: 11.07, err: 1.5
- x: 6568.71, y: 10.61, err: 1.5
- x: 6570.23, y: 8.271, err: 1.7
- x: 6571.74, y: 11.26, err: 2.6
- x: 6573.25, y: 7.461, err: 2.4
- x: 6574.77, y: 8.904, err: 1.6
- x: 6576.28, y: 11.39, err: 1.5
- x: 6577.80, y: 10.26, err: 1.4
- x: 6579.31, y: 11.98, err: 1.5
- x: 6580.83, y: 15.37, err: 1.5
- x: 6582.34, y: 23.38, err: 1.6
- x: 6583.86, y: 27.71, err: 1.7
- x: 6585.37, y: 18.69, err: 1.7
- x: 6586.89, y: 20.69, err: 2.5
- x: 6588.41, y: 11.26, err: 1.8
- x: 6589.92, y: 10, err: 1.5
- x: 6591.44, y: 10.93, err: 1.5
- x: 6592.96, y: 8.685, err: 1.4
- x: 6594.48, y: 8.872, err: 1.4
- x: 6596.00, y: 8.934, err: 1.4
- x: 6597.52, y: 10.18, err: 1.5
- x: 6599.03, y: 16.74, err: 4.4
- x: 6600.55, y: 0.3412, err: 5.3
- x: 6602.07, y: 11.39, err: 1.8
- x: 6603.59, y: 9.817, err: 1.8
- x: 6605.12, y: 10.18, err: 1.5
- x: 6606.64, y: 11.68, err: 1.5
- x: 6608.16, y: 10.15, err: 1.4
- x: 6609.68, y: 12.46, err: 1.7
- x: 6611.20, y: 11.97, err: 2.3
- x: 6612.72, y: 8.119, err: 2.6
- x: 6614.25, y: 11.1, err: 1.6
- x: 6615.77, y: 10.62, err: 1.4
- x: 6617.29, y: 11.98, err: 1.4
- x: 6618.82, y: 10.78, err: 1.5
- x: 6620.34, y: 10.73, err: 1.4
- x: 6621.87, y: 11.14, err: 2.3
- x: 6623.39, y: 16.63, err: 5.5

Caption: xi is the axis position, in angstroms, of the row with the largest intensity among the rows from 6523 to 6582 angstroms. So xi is 6562.67 angstroms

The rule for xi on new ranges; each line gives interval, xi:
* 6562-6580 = 6562.67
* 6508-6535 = 6531.01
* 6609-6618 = 6609.68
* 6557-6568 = 6562.67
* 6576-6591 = 6583.86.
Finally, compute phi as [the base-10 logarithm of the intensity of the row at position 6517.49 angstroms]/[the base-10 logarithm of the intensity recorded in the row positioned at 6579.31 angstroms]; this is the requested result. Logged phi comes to 0.8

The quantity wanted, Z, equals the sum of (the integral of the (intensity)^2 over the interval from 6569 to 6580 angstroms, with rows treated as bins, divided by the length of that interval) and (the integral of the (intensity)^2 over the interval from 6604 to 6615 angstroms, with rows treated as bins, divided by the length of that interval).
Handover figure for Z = 219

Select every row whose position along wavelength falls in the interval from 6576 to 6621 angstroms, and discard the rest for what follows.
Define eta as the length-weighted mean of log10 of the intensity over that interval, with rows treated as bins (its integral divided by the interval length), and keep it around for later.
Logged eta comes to 1.03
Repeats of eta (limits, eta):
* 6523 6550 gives 1.04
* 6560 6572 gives 1.31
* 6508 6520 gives 0.96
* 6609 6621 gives 1.04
